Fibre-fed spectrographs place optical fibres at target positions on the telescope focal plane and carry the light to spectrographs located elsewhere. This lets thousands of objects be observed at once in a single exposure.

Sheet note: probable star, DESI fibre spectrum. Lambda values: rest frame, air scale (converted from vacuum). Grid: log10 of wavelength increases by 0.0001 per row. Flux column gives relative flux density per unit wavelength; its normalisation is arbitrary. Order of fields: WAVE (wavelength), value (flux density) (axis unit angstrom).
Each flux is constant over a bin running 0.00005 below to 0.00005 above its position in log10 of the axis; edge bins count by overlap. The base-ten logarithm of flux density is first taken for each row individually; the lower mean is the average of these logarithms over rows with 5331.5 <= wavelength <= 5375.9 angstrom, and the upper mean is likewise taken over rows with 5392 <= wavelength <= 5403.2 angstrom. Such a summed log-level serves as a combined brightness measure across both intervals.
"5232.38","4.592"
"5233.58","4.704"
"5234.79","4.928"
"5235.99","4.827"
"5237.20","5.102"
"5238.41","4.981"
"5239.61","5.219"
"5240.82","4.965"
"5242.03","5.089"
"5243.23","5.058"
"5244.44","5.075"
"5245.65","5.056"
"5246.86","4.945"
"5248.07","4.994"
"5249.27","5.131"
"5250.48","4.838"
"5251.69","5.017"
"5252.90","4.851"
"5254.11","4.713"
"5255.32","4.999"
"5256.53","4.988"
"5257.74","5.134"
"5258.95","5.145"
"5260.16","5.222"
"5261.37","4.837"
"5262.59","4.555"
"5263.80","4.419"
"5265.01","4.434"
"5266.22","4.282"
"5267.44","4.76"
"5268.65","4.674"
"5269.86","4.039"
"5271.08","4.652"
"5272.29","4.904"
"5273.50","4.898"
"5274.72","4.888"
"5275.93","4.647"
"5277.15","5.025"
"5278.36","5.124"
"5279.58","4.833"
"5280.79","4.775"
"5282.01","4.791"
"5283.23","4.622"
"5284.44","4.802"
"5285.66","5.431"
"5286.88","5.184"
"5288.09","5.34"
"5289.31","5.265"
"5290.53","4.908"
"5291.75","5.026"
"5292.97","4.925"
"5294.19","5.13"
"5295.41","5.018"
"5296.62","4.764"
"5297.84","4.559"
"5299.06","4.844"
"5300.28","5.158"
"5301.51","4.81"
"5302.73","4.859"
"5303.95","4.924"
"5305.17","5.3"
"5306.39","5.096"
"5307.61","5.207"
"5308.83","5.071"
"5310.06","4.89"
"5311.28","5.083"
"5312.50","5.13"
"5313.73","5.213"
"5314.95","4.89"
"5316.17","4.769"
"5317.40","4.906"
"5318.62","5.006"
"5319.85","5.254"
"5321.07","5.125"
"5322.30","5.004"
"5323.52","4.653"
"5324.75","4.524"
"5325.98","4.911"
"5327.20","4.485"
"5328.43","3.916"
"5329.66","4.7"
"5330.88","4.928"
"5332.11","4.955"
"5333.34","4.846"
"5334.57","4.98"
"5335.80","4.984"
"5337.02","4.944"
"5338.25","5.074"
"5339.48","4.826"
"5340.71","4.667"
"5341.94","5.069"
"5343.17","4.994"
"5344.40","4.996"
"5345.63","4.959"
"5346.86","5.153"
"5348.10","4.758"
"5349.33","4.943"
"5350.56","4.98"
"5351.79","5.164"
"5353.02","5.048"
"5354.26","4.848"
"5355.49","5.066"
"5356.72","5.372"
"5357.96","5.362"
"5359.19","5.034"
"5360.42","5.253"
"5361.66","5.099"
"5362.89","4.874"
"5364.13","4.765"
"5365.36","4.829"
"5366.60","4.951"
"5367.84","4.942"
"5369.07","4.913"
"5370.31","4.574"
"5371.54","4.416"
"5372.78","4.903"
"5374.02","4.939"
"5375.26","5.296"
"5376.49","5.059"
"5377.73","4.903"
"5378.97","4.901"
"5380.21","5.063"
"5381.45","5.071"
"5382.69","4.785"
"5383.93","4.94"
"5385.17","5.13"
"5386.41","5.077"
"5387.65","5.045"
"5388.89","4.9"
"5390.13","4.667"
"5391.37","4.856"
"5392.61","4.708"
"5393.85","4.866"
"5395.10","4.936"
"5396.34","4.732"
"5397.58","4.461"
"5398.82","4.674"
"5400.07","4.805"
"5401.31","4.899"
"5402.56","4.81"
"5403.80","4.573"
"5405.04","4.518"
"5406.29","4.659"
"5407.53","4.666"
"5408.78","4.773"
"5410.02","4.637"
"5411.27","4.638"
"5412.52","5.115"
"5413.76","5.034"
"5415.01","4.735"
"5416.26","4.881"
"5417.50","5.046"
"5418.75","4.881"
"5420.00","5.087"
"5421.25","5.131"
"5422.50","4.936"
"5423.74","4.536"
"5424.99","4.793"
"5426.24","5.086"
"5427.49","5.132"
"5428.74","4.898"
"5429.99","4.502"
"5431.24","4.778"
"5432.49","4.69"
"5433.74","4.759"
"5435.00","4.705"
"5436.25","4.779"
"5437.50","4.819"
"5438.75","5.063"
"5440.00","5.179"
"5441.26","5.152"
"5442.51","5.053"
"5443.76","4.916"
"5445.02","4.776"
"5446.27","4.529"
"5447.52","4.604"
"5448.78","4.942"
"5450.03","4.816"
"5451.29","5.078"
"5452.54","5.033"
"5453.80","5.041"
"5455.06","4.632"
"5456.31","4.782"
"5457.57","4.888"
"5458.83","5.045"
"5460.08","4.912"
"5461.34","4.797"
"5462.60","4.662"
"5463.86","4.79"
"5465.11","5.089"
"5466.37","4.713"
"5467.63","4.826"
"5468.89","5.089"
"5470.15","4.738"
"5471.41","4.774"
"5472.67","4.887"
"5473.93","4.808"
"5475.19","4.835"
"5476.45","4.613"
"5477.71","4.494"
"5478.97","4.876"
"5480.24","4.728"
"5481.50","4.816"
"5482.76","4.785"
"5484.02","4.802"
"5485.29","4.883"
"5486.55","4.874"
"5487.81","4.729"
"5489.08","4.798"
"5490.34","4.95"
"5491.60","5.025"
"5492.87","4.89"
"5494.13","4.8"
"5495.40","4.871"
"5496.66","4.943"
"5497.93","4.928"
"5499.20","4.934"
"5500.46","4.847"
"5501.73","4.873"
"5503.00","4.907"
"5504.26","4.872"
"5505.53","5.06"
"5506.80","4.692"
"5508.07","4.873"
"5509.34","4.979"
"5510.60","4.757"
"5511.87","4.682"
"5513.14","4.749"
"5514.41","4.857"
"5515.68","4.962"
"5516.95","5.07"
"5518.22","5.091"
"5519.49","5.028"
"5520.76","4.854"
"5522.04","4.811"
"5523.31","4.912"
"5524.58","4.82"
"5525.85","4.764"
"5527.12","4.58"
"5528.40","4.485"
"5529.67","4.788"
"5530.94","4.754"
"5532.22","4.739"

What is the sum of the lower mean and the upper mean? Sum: 1.37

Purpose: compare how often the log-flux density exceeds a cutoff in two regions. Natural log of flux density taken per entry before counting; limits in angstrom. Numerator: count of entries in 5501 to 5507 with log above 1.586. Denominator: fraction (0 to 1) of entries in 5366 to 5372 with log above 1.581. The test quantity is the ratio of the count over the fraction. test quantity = 3.3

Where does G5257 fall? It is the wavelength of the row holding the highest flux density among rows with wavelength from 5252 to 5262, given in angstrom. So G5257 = 5260.16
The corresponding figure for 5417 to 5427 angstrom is 5421.25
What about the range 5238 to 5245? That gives 5239.61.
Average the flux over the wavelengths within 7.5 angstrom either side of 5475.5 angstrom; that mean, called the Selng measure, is 4.79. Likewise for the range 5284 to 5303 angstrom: 5.00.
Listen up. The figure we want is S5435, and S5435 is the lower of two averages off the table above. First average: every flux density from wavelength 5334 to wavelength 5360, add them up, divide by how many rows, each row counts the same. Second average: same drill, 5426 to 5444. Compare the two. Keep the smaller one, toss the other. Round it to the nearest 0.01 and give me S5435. 4.90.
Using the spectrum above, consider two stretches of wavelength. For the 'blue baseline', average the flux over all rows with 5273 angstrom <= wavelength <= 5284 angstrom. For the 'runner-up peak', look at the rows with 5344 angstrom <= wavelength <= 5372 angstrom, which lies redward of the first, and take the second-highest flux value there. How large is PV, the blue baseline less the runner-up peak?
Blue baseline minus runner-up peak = -0.52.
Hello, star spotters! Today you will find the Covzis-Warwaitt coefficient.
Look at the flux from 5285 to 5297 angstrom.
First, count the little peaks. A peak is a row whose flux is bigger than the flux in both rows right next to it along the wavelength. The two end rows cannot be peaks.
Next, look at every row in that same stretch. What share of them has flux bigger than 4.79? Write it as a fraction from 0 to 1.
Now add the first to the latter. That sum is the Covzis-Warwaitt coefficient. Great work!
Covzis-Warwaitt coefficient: 3.9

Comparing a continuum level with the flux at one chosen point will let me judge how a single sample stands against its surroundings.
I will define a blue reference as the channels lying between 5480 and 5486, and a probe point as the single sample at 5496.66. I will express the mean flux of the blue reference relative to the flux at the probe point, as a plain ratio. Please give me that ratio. 0.97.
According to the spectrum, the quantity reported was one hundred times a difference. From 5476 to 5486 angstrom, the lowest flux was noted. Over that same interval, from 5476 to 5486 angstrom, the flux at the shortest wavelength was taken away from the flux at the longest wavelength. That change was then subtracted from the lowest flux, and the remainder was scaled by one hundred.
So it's 422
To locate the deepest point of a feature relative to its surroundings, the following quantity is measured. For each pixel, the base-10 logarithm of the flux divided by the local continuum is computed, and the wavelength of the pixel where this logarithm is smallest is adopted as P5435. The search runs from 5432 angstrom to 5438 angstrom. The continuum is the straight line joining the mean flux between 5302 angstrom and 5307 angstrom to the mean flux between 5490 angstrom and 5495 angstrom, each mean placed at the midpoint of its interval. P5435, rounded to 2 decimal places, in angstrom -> 5432.49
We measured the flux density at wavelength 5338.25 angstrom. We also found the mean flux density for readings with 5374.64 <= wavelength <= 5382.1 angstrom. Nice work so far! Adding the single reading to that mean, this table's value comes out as 10.1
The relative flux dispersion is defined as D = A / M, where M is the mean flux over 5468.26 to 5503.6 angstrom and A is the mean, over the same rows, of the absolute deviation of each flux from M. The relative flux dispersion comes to 0.0176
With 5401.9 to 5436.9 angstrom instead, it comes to 0.0338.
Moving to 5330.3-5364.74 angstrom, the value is 0.0245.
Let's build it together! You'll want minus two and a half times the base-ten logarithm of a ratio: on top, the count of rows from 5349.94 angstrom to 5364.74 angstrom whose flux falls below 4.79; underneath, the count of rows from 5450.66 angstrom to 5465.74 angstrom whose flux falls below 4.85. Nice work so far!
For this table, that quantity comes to 1.7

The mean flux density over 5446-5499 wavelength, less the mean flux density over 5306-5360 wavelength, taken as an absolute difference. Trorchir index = 0.11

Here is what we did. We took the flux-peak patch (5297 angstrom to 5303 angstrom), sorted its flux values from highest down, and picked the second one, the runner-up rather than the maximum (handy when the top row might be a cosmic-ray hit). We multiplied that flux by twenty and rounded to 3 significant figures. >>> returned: 97.2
